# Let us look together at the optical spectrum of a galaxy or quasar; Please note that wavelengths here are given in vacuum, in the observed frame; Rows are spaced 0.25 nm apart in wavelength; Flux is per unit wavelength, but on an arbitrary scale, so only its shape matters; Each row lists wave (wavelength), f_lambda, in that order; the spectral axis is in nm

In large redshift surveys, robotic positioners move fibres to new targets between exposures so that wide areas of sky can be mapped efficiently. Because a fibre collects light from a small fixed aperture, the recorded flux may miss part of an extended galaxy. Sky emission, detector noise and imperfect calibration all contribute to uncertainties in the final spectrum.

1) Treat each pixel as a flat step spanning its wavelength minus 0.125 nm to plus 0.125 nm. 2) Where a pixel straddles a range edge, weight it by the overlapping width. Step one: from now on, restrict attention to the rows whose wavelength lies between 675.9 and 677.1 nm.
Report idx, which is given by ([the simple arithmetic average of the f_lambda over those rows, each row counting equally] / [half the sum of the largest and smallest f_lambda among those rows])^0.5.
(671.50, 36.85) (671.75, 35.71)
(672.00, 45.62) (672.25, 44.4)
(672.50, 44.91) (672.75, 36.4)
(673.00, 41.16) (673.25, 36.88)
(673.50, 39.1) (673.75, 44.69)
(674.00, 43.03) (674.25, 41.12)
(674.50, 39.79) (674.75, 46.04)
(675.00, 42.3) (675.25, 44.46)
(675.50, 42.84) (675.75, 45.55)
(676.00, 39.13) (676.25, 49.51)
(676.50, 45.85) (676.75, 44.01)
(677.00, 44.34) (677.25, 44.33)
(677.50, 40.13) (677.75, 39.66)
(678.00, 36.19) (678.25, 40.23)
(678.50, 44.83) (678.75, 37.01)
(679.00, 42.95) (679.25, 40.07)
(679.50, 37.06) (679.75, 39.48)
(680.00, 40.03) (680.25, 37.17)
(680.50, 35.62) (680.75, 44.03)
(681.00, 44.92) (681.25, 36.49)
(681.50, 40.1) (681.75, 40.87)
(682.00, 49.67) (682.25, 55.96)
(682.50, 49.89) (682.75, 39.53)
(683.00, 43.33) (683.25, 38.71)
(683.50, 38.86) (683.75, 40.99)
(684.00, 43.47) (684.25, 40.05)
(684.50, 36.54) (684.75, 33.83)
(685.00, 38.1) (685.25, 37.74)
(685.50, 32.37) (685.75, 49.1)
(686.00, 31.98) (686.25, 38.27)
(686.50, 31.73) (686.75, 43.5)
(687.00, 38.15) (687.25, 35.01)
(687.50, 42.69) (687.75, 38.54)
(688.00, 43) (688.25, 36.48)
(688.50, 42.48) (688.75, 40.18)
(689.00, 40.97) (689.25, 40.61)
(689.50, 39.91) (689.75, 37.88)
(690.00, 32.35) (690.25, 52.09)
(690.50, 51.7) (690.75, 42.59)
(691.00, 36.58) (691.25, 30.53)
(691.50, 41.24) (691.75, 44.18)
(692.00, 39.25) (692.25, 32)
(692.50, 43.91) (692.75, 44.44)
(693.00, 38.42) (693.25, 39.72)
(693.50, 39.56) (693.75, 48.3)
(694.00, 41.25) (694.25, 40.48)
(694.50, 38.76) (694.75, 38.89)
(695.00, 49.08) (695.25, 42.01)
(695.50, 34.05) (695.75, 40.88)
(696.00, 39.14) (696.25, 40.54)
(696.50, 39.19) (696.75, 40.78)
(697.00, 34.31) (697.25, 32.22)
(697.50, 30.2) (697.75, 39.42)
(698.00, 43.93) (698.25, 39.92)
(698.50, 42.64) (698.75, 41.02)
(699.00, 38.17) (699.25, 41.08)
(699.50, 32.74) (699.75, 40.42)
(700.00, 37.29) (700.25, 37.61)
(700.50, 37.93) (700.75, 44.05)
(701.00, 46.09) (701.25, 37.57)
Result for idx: 1.00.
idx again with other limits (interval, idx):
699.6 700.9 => 0.99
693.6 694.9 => 0.98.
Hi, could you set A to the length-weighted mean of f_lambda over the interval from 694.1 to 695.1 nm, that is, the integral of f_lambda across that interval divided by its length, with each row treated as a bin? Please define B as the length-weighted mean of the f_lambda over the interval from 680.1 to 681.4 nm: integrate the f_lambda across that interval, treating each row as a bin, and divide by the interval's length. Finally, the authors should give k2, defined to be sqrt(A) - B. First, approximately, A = 41.6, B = 39.7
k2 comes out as -33.2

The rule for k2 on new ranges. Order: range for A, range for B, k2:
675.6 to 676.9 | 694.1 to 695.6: -34.0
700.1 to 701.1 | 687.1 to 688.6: -33.2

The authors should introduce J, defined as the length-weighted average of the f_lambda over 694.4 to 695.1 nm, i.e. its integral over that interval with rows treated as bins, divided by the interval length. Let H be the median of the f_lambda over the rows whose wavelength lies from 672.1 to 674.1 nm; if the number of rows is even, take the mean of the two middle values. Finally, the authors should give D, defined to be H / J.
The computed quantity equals 1.00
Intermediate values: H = 42.1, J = 42.1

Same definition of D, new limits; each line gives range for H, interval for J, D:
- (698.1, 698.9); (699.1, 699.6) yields 1.10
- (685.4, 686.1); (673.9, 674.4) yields 0.77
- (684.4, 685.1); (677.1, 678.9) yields 0.90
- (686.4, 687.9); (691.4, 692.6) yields 0.96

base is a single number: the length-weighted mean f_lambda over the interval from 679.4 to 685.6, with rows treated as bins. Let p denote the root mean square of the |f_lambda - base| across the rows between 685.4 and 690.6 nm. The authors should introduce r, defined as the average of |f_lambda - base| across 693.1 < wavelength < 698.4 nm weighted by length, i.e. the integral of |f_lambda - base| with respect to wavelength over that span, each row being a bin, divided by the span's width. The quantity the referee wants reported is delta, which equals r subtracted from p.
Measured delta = 2.8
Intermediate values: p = 5.8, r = 3.1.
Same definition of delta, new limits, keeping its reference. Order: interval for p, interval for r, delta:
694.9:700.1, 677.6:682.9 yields 0.9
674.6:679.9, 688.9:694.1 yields -0.3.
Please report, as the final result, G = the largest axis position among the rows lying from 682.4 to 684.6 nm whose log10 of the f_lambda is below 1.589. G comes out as 684.50 nm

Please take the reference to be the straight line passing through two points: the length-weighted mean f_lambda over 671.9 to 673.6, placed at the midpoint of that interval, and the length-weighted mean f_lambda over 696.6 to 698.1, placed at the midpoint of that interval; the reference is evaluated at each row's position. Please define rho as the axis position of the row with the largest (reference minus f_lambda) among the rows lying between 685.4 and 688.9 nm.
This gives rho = 686.50 nm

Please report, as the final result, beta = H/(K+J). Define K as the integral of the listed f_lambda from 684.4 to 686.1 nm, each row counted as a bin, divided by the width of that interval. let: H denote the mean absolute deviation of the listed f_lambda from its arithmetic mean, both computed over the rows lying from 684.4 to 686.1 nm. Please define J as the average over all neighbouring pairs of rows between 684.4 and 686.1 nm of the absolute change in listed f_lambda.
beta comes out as 0.09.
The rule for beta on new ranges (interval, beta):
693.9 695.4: 0.06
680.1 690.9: 0.09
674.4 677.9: 0.05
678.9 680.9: 0.05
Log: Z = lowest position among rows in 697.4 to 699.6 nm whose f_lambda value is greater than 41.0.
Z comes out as 698.00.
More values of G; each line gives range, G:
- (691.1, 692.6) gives 692.25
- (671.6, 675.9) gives 673.25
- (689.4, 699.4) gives 699.00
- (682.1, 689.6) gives 688.25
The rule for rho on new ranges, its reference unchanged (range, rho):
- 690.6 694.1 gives 691.25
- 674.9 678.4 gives 678.00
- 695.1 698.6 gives 697.50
